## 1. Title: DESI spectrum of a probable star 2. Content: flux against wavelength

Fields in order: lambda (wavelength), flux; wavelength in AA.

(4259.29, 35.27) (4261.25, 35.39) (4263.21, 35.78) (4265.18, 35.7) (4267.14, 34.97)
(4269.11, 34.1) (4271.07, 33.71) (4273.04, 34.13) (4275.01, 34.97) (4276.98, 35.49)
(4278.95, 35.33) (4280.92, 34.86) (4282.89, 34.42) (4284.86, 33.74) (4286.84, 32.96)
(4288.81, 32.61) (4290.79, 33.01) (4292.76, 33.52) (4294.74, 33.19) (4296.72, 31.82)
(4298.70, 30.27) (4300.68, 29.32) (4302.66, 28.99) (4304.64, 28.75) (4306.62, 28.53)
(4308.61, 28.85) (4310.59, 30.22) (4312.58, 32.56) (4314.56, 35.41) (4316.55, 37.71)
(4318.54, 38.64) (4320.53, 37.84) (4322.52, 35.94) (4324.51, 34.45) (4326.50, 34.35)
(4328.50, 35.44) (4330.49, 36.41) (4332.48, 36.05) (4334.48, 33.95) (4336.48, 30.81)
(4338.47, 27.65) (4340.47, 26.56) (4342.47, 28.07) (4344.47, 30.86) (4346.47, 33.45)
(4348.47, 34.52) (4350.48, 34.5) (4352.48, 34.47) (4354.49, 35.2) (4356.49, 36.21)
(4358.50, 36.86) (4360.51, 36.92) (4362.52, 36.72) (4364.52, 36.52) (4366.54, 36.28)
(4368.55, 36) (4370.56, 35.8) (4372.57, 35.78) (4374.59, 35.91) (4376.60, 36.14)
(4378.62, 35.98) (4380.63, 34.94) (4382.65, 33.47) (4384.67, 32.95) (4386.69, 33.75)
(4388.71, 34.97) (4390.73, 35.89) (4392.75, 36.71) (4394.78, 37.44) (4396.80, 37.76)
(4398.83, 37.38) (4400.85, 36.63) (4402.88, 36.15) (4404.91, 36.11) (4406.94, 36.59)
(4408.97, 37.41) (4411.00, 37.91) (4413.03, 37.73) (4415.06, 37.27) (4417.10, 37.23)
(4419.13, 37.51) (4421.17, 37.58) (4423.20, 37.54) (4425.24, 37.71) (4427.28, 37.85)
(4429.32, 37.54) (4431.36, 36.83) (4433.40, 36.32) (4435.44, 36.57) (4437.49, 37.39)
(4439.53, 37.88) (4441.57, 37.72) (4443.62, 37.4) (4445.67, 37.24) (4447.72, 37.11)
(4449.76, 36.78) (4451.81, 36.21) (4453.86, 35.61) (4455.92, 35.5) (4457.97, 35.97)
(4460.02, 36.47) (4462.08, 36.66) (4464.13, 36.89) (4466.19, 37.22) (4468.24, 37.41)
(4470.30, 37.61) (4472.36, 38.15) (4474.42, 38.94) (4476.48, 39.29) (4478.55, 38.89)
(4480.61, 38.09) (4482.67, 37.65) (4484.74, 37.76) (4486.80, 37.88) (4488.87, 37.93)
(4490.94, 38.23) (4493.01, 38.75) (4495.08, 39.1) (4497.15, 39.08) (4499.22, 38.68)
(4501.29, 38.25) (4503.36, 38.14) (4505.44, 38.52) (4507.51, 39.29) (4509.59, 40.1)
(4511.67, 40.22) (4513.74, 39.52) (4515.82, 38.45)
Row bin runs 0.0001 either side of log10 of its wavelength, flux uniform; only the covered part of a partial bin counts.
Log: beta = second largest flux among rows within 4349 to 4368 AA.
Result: 36.86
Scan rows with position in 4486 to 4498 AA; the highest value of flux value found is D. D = 39.1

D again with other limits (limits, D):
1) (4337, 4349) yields 34.52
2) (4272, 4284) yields 35.49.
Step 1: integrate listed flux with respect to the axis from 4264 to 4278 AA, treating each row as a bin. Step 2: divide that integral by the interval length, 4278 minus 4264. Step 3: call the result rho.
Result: 34.7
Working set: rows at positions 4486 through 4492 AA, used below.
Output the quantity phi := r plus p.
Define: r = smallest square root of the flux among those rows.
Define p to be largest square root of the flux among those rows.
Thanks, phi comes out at 12.3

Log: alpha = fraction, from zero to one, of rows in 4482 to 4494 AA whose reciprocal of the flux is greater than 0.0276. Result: 0.0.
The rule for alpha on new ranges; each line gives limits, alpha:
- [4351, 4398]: 0.7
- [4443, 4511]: 0.1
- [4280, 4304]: 1.0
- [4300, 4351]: 0.8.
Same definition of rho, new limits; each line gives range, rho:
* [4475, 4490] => 38.2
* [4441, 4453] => 37.0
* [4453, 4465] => 36.2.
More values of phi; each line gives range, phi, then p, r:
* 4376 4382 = 11.9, 6.0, 5.91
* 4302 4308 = 10.7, 5.4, 5.34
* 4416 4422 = 12.2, 6.1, 6.10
